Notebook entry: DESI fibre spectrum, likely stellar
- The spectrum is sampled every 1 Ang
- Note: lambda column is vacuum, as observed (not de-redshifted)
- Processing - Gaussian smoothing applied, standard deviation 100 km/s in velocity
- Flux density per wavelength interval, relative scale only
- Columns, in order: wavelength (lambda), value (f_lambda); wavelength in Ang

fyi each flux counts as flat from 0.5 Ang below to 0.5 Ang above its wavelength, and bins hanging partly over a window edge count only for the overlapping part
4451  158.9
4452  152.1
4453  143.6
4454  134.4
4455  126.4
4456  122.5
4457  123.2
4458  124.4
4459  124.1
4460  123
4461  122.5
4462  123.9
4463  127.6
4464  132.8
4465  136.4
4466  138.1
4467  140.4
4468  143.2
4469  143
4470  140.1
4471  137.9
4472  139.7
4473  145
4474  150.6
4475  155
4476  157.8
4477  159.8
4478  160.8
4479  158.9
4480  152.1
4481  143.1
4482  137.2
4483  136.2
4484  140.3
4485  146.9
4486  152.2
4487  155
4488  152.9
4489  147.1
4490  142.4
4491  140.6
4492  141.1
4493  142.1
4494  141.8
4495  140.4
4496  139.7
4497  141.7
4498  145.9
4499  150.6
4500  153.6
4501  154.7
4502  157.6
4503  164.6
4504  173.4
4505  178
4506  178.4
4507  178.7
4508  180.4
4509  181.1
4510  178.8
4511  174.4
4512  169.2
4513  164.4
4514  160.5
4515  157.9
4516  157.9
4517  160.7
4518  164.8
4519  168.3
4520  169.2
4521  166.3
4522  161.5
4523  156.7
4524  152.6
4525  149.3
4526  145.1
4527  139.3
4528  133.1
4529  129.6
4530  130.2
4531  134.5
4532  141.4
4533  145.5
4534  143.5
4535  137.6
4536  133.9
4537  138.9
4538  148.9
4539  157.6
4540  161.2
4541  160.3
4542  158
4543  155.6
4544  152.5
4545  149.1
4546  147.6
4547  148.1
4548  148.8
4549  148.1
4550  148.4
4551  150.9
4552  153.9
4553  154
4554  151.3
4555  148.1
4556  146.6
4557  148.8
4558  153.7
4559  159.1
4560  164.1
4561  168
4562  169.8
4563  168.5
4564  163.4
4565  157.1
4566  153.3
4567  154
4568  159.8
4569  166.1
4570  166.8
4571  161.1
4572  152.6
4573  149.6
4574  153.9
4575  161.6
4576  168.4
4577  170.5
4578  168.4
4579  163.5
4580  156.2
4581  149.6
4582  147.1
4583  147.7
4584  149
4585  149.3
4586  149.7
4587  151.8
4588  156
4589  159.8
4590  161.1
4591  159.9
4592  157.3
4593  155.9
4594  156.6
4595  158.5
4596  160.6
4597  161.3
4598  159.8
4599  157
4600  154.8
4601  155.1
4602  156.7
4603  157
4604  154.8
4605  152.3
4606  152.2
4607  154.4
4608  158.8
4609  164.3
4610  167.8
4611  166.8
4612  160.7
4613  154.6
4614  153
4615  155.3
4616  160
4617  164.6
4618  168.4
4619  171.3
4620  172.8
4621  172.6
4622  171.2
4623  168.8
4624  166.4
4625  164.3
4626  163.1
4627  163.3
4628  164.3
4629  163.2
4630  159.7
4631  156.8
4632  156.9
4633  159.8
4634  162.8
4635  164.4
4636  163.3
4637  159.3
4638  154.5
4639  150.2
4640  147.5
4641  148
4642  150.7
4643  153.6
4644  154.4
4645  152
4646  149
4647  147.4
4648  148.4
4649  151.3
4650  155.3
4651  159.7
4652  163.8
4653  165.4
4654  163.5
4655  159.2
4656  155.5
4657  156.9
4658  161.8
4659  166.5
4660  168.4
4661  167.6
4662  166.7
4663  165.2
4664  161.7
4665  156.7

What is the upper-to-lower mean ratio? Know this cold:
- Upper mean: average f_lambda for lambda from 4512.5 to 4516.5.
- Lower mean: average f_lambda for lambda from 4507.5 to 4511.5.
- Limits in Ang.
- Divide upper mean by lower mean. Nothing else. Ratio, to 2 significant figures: 0.90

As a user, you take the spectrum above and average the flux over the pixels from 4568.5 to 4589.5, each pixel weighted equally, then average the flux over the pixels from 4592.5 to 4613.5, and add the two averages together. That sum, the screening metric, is 315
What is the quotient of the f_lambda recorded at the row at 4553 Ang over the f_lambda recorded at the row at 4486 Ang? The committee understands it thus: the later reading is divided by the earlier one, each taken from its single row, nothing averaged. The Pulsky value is 1.01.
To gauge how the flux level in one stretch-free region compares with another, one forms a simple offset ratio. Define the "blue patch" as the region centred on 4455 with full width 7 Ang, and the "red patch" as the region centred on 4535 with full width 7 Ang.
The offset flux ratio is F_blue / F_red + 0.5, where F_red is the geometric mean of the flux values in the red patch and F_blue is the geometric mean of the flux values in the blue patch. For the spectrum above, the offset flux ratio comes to 1.43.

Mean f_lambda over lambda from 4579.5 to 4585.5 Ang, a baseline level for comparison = 150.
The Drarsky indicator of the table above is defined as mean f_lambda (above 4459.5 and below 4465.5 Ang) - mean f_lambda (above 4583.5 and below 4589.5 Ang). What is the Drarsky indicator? -25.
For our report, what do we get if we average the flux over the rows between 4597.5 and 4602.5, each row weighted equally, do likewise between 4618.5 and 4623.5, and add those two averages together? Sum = 328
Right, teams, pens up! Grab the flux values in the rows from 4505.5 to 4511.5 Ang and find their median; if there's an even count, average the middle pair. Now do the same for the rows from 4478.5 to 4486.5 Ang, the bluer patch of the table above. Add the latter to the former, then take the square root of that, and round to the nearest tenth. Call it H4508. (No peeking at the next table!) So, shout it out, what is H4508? 18.0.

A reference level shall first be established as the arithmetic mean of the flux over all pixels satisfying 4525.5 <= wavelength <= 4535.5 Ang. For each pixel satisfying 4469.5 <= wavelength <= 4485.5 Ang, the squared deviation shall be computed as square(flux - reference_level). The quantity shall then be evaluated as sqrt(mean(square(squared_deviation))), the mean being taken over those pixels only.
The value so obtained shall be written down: 250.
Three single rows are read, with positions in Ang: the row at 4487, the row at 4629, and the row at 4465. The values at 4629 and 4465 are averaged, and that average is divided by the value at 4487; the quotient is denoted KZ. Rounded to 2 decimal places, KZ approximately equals 0.97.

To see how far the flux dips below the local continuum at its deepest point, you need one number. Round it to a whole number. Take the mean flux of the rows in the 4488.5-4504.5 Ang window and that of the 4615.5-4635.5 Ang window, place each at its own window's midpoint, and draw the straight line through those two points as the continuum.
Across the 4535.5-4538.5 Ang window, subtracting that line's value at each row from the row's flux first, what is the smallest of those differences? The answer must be -20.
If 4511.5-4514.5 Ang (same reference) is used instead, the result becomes 10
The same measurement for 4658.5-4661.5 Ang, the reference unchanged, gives -2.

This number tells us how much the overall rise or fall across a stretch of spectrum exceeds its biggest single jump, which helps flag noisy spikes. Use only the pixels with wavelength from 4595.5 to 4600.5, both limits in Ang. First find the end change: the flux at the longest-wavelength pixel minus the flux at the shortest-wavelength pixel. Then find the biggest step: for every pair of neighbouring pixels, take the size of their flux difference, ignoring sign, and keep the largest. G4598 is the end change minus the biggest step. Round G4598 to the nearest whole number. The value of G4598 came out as -9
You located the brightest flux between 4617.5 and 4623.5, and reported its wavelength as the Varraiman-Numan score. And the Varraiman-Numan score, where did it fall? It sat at 4620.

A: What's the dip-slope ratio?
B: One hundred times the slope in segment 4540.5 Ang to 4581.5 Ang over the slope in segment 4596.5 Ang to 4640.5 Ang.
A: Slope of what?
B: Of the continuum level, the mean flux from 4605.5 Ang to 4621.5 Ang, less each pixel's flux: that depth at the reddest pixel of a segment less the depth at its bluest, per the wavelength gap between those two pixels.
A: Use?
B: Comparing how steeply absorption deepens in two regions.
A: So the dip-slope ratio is 83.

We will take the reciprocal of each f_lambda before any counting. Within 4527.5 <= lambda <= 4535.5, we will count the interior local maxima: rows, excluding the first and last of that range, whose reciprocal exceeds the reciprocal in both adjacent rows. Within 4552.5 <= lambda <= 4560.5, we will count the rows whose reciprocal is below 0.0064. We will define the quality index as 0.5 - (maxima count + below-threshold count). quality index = -2.5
